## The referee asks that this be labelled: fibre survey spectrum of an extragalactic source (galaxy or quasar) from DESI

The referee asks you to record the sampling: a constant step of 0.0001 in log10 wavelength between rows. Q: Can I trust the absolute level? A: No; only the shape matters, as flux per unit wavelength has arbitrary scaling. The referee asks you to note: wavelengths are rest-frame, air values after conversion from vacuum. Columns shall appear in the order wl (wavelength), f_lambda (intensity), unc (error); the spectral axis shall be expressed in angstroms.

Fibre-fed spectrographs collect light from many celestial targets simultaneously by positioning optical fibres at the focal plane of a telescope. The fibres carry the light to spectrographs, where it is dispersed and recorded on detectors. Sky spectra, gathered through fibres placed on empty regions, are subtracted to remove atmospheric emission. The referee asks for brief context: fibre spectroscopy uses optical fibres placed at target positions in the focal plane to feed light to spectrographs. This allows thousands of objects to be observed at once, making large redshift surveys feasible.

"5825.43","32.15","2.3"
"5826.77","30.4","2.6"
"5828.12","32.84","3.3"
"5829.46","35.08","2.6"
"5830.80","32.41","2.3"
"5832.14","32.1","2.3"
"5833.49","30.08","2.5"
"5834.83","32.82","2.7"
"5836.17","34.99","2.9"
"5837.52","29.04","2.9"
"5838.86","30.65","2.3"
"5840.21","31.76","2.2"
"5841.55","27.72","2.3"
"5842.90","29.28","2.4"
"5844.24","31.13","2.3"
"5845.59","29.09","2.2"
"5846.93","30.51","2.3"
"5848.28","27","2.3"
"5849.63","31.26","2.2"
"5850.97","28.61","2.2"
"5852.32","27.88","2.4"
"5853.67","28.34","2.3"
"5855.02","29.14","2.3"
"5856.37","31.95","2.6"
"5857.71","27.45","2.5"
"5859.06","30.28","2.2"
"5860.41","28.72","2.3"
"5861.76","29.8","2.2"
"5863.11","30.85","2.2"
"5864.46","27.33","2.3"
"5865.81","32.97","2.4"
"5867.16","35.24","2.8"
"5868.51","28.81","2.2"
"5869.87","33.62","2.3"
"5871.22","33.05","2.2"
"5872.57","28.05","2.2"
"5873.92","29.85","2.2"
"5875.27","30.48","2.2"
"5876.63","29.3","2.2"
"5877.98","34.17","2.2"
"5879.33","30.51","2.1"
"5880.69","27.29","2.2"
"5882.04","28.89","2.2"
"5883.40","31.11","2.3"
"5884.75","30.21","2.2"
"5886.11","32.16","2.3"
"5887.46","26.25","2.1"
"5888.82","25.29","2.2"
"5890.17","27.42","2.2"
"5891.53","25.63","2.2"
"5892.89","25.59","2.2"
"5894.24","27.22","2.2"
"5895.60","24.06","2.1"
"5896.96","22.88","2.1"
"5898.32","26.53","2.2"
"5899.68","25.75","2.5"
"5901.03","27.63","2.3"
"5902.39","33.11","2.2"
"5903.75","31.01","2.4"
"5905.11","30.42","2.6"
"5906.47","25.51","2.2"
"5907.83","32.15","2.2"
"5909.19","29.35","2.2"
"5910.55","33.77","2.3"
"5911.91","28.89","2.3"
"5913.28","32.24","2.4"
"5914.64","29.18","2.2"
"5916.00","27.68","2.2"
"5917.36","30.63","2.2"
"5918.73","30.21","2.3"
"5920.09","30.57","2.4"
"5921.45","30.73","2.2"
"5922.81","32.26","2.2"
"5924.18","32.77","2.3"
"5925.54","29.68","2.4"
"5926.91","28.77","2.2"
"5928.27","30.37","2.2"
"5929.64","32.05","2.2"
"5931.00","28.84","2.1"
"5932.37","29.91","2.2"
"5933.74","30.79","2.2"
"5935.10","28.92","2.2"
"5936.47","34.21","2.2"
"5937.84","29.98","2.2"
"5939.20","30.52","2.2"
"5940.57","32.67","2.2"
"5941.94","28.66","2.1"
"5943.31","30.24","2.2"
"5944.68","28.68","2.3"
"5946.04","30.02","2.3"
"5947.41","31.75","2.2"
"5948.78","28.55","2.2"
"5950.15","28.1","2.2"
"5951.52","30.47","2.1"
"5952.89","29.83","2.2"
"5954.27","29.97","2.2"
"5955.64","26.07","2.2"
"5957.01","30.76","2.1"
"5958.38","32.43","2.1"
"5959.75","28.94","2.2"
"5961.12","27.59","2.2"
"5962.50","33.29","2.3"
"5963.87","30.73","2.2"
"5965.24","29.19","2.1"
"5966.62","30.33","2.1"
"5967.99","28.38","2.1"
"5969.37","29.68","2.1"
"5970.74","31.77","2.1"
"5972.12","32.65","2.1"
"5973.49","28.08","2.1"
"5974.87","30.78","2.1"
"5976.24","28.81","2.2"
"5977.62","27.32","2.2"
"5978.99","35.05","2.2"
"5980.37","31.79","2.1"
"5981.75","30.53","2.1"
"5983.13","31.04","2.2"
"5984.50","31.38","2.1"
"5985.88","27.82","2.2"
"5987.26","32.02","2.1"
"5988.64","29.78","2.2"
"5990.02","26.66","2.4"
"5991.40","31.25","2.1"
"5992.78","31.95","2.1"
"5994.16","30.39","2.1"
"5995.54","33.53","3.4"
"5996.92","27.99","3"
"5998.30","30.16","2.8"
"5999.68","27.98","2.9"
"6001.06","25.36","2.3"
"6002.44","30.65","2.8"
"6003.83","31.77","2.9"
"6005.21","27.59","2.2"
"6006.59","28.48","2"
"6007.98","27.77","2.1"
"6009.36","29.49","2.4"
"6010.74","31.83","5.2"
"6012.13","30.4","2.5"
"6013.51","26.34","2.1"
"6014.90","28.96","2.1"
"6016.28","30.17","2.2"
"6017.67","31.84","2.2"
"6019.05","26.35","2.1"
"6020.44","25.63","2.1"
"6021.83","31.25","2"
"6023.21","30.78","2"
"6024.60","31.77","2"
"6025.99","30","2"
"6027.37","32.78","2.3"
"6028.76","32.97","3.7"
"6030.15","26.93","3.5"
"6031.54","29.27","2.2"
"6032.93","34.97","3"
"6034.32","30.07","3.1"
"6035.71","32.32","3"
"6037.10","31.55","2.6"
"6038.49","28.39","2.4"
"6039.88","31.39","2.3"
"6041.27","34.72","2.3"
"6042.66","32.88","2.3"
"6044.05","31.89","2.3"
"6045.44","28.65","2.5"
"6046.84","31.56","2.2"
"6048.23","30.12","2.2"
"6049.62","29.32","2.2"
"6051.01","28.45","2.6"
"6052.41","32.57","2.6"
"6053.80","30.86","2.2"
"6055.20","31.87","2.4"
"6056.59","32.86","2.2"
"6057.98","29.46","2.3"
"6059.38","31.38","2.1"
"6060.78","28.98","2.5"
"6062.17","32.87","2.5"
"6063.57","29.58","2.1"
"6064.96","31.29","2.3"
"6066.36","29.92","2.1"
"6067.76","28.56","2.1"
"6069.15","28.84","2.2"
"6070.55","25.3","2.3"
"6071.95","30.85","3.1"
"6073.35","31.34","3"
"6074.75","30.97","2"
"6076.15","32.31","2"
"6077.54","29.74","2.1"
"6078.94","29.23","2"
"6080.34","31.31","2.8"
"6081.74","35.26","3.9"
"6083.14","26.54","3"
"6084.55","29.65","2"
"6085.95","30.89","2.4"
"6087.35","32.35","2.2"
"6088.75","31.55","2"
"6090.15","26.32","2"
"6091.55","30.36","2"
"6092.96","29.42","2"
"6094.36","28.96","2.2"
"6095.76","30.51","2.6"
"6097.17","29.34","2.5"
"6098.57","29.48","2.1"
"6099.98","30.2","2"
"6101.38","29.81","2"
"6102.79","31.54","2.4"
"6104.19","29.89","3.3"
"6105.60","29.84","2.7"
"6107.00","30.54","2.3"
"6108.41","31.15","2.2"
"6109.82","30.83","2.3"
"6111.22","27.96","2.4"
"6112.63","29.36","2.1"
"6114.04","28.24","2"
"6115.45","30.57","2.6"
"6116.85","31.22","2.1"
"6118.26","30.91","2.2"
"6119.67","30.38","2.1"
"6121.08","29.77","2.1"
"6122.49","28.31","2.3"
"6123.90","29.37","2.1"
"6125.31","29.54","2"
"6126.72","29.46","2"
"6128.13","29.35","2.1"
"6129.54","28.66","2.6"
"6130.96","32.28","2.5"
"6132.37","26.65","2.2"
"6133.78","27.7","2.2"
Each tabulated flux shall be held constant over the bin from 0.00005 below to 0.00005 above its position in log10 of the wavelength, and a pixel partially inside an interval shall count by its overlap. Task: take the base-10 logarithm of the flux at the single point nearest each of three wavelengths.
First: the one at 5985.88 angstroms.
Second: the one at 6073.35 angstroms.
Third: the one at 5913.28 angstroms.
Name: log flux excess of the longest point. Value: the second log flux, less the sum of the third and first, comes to -1.46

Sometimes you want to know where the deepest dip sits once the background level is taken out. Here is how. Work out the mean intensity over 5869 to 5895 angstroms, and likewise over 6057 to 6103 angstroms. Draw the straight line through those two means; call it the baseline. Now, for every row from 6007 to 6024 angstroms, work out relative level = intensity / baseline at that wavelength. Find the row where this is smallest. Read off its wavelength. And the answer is 6020.44 angstroms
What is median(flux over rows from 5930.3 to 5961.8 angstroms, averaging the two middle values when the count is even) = 30.0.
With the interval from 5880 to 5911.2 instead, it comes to 27.4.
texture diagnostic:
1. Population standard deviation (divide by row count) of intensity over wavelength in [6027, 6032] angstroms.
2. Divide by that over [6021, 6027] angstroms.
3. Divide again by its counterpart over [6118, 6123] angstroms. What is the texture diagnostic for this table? 4.0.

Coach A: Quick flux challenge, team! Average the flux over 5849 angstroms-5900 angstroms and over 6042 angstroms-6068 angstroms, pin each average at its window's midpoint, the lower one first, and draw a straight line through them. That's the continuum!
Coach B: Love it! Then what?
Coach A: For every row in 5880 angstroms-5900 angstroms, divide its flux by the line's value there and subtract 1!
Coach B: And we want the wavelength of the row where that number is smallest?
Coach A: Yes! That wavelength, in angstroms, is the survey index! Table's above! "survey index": 5896.96 angstroms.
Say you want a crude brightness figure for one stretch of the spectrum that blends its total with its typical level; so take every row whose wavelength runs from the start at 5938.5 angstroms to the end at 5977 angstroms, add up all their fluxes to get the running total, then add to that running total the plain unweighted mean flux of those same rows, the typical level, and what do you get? 869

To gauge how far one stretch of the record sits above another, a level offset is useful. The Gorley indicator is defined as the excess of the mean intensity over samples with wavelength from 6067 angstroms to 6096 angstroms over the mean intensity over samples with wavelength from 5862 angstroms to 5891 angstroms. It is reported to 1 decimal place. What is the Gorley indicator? -0.1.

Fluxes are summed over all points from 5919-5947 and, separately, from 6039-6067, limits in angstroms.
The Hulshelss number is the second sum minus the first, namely 10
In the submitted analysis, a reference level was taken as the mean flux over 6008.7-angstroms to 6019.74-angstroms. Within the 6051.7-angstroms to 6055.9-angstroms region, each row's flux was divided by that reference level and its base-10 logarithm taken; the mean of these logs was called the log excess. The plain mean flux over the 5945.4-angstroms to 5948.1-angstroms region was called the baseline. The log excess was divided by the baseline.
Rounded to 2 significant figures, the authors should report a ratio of 0.0011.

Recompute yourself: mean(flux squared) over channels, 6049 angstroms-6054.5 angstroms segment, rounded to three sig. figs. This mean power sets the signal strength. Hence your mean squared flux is 921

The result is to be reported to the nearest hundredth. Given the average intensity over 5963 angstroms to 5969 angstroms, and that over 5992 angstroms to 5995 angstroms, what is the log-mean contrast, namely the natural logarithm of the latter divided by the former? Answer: 0.05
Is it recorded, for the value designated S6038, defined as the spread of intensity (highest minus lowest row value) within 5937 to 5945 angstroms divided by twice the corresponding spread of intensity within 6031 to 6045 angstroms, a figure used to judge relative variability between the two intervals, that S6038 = 0.30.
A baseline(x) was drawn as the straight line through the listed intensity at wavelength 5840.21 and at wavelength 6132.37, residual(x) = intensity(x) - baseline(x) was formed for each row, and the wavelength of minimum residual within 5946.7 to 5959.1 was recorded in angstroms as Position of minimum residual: 5955.64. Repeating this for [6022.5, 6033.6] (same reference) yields 6030.15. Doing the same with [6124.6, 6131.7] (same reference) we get 6129.54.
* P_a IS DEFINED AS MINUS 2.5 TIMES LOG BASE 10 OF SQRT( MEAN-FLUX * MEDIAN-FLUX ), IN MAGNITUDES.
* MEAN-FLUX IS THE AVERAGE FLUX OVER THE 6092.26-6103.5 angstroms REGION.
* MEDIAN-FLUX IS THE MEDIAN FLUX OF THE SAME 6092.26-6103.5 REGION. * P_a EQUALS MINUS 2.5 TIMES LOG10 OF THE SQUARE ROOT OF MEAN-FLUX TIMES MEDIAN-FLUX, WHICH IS -3.68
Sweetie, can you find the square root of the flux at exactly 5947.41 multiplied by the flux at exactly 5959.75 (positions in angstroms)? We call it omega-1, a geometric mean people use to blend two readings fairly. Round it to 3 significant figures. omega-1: 30.3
